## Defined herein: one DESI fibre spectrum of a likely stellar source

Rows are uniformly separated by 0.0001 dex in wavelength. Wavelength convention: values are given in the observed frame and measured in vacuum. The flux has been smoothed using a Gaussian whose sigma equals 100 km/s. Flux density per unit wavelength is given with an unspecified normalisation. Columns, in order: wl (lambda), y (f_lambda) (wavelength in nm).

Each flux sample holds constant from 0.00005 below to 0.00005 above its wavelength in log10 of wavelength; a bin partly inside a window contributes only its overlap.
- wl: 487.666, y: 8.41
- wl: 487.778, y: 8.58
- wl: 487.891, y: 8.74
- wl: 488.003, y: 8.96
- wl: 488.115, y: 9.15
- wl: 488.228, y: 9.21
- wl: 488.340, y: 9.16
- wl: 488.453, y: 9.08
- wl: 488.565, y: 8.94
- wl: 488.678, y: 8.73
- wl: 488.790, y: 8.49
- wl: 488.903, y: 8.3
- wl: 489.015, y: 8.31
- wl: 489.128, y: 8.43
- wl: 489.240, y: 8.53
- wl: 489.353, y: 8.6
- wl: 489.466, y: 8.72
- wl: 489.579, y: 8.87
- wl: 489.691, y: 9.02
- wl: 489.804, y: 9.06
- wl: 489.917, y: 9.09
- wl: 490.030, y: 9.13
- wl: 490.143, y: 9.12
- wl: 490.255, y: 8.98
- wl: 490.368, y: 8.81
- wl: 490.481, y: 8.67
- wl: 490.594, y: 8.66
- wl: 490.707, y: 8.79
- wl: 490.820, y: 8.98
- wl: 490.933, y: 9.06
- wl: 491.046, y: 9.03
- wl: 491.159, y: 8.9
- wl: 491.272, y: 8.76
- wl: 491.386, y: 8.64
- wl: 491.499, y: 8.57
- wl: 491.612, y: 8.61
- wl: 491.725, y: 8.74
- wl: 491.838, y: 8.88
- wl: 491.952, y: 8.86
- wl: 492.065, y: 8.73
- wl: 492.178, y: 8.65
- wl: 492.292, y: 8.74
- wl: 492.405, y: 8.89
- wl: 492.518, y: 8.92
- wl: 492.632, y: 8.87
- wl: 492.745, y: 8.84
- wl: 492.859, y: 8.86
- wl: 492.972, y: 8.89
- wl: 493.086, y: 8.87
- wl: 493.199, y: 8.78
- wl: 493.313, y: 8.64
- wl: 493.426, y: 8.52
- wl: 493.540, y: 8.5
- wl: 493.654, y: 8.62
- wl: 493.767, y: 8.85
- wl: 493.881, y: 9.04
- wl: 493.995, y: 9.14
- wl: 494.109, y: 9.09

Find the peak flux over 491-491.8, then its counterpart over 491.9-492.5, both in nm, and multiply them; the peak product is 80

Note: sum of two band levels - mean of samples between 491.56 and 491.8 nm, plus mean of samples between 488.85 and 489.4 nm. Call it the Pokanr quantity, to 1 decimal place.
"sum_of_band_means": 17.1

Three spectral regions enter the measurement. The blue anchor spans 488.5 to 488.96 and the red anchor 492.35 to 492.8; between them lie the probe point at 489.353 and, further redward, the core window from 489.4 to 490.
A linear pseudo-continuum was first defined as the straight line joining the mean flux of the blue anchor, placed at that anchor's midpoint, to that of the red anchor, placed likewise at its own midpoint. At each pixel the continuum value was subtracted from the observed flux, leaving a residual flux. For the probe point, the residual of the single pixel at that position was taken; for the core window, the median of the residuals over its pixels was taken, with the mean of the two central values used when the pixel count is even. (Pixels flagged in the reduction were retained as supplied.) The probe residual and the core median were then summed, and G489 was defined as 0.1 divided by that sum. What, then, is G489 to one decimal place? 0.4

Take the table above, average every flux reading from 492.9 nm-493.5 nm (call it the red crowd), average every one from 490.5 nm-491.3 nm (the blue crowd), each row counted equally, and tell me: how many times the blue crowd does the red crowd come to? 0.98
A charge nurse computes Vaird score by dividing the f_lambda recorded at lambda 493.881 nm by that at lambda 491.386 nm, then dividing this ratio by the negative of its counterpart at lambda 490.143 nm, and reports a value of -0.115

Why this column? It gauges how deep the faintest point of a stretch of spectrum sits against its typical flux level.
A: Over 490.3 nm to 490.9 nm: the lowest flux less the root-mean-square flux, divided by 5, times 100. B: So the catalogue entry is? -2.5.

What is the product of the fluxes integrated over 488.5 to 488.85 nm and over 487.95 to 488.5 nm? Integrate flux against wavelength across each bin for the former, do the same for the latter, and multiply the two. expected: 15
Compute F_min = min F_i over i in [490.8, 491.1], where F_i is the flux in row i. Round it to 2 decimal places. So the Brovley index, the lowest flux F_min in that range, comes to 8.98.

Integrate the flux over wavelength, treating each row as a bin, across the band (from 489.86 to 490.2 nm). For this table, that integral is 3.1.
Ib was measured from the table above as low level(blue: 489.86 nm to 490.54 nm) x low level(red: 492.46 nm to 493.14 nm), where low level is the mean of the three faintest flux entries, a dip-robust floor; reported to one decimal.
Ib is 78.1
